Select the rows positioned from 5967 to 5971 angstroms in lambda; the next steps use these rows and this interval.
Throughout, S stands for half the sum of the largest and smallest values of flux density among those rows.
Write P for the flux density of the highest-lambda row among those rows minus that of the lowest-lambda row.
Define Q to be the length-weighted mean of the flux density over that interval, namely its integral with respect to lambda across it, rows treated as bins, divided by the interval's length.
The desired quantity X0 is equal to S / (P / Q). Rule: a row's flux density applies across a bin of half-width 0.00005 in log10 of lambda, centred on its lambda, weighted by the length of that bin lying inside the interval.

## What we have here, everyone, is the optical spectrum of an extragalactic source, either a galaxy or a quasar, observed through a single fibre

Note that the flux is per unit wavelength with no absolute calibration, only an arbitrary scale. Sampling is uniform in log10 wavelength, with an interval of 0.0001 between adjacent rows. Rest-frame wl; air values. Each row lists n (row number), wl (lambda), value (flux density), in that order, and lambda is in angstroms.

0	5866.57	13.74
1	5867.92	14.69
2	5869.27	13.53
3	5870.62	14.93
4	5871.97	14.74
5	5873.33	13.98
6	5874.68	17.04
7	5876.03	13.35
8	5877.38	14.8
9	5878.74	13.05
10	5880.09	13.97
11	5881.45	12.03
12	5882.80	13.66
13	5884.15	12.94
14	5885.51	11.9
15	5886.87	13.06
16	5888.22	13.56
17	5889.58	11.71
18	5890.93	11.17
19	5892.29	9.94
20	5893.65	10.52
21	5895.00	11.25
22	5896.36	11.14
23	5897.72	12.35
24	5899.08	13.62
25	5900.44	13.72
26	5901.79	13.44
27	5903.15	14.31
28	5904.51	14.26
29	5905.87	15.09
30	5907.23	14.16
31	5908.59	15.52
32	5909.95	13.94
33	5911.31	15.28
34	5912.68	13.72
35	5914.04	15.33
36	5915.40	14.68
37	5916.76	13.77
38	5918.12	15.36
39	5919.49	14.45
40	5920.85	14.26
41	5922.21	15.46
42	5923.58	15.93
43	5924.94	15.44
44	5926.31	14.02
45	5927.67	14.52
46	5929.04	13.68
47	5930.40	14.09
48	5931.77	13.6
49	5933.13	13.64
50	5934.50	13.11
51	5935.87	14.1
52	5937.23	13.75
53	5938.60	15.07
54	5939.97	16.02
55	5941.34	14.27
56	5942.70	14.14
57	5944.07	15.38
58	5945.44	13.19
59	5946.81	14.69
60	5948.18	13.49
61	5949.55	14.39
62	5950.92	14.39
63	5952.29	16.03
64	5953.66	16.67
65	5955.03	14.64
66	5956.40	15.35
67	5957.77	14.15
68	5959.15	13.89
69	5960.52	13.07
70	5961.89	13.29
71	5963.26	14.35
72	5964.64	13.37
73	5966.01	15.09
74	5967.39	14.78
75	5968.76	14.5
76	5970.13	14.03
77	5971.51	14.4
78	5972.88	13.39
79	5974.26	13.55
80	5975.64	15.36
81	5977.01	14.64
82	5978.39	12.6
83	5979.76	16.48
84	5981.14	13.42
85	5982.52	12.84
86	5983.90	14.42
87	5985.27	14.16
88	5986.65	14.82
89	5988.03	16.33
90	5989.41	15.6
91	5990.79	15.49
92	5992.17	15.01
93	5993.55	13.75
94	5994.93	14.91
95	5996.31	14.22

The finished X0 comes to -277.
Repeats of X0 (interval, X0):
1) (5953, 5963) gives -63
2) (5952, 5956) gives -177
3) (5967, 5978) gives -1466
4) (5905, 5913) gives -156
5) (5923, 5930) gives -97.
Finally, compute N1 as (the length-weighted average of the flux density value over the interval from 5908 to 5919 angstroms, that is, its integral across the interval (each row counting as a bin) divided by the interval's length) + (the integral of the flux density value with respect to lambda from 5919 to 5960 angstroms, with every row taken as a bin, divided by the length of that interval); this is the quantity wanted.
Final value 29.2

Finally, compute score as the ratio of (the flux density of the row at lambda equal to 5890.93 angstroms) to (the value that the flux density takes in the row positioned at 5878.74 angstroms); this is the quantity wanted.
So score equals 0.86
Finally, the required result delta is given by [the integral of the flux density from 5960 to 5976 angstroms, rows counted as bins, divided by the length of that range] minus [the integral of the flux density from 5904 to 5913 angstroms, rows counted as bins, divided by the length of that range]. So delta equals -0.5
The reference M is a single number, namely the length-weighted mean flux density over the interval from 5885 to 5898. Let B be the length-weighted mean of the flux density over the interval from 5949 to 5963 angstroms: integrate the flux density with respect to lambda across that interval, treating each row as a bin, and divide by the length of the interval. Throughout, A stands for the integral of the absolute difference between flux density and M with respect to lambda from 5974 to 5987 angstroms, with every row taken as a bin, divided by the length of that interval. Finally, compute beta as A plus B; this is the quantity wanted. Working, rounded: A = 2.6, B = 14.6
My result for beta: 17.2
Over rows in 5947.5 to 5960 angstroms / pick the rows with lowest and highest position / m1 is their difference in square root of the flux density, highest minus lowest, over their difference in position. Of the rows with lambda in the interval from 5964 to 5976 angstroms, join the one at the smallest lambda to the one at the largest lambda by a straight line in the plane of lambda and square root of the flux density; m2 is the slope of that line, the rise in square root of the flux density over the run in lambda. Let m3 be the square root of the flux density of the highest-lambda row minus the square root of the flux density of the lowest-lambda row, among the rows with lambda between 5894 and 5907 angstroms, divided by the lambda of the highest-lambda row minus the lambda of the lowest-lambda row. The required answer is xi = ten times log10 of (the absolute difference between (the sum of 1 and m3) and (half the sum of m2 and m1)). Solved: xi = 0.15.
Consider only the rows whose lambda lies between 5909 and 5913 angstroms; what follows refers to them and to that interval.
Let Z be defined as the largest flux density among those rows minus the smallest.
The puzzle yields 1.6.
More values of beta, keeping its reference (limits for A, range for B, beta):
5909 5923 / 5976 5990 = 17.6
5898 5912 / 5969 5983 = 16.7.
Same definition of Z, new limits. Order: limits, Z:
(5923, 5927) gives 1.9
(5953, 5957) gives 2.0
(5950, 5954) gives 2.3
